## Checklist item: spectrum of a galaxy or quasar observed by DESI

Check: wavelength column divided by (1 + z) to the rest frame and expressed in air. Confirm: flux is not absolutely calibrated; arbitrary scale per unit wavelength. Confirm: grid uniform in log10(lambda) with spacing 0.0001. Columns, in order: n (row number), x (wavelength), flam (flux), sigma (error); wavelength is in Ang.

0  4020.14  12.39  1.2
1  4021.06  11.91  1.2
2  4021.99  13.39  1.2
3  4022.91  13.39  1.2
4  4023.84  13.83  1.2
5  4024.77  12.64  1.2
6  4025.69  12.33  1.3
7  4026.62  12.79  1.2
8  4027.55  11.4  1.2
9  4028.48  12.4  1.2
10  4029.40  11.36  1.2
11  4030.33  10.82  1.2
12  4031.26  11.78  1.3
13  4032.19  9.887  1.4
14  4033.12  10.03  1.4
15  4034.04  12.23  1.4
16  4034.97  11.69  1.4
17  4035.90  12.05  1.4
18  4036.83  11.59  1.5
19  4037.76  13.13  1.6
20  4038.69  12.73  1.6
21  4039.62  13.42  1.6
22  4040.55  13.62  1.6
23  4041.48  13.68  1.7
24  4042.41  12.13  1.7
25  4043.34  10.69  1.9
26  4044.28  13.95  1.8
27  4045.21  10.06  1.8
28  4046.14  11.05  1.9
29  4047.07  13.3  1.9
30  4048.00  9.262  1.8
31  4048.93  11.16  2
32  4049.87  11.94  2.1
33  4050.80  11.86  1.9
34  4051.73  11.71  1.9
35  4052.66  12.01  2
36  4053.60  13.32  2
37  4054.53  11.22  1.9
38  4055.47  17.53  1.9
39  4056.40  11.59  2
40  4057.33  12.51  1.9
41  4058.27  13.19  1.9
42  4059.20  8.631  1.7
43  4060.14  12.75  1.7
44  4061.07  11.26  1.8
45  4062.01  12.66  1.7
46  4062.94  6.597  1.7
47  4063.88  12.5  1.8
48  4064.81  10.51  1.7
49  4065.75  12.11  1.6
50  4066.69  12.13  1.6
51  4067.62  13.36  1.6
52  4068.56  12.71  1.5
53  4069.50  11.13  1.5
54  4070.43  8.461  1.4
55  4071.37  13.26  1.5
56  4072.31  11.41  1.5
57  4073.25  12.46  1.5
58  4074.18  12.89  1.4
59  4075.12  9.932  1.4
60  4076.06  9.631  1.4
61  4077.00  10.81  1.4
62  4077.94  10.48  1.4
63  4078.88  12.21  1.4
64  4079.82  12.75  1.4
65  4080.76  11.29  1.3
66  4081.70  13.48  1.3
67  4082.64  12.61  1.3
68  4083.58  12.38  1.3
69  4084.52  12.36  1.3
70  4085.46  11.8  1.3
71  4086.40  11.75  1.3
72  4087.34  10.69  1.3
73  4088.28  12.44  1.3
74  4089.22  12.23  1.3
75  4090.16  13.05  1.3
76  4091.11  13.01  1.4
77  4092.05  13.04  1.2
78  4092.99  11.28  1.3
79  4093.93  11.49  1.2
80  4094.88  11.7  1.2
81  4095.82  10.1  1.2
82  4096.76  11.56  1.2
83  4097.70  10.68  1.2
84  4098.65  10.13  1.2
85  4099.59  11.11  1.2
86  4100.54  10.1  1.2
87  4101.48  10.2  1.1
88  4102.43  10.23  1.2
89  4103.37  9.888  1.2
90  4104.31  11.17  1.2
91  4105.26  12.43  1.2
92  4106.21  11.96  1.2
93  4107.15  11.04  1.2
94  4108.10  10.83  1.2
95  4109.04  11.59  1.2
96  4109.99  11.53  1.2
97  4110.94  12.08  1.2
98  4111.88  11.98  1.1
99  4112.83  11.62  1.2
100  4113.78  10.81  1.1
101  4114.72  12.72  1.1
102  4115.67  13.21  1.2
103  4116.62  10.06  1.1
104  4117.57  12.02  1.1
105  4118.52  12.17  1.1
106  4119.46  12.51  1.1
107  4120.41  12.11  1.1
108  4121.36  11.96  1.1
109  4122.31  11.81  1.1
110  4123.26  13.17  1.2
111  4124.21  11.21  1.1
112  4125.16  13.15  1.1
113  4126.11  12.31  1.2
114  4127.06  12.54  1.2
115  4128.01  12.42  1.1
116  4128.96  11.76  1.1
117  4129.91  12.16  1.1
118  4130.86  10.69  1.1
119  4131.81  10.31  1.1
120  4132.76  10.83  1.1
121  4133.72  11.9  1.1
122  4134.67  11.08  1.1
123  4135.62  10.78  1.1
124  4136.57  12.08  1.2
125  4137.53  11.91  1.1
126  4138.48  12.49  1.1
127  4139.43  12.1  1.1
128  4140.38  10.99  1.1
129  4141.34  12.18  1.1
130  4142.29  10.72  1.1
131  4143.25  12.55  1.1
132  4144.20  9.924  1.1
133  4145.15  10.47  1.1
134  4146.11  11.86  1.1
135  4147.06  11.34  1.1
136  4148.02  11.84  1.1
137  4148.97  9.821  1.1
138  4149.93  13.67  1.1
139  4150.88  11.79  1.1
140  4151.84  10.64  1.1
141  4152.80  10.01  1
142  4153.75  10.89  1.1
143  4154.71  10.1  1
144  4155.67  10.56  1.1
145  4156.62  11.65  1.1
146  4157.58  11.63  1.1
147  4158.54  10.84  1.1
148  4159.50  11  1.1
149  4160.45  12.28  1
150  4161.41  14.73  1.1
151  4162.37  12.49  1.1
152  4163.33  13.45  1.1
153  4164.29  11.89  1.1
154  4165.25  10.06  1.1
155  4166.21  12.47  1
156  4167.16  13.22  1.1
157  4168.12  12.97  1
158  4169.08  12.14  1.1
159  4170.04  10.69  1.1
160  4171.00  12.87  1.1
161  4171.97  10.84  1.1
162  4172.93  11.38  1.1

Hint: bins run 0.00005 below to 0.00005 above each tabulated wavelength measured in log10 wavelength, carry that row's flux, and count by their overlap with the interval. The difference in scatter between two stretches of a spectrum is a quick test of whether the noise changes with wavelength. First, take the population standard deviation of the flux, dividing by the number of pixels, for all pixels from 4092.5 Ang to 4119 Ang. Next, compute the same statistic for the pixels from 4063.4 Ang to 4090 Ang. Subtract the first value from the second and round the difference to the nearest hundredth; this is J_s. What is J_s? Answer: 0.31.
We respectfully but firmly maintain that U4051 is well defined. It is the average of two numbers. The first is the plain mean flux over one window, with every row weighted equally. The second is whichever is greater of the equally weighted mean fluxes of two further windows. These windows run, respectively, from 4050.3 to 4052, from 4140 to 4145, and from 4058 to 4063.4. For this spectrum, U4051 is 11.5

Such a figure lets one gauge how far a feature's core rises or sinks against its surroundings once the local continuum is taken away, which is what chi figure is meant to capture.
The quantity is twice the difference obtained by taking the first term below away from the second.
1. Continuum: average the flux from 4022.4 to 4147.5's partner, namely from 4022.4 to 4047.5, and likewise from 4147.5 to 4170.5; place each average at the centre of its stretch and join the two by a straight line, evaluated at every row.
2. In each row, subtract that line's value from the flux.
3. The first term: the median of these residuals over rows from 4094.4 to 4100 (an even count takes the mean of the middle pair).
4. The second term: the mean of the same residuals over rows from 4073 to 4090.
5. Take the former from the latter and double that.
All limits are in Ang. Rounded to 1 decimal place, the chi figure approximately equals 1.7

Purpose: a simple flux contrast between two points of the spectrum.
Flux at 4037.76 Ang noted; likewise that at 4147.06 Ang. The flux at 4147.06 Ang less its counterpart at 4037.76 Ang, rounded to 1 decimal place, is -1.8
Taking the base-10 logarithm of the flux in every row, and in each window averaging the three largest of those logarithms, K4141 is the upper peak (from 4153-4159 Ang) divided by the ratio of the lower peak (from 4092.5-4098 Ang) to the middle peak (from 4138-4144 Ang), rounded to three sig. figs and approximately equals 1.09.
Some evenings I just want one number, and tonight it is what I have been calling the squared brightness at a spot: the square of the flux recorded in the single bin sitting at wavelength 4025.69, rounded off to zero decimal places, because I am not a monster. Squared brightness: 152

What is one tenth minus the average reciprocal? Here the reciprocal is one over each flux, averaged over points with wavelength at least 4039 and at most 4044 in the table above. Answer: 0.021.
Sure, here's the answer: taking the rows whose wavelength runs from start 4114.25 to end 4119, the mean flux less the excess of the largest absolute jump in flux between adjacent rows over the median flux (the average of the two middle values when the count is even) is 21.1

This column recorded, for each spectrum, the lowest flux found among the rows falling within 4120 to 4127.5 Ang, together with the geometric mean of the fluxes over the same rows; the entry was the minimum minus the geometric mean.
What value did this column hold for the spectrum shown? -1.1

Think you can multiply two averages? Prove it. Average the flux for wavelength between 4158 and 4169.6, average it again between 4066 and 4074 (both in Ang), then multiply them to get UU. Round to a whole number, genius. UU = 146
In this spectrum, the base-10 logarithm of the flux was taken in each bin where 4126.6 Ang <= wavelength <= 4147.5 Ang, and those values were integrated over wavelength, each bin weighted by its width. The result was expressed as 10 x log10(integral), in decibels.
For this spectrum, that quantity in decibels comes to 13.5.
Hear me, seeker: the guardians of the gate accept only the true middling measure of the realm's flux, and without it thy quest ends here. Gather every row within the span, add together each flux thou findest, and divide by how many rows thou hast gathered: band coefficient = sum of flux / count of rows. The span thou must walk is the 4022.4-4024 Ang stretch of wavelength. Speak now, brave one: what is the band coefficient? 13.6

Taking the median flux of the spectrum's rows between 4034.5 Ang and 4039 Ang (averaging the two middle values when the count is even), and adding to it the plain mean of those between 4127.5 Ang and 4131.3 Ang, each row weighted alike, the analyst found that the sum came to 23.8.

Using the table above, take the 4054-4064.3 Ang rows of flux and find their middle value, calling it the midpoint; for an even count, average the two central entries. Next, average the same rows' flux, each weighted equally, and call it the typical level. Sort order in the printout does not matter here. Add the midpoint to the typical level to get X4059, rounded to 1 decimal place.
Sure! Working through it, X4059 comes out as 24.4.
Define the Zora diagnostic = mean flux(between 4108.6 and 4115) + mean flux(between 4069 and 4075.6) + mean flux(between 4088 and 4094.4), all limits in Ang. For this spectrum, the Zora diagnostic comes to 35.5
